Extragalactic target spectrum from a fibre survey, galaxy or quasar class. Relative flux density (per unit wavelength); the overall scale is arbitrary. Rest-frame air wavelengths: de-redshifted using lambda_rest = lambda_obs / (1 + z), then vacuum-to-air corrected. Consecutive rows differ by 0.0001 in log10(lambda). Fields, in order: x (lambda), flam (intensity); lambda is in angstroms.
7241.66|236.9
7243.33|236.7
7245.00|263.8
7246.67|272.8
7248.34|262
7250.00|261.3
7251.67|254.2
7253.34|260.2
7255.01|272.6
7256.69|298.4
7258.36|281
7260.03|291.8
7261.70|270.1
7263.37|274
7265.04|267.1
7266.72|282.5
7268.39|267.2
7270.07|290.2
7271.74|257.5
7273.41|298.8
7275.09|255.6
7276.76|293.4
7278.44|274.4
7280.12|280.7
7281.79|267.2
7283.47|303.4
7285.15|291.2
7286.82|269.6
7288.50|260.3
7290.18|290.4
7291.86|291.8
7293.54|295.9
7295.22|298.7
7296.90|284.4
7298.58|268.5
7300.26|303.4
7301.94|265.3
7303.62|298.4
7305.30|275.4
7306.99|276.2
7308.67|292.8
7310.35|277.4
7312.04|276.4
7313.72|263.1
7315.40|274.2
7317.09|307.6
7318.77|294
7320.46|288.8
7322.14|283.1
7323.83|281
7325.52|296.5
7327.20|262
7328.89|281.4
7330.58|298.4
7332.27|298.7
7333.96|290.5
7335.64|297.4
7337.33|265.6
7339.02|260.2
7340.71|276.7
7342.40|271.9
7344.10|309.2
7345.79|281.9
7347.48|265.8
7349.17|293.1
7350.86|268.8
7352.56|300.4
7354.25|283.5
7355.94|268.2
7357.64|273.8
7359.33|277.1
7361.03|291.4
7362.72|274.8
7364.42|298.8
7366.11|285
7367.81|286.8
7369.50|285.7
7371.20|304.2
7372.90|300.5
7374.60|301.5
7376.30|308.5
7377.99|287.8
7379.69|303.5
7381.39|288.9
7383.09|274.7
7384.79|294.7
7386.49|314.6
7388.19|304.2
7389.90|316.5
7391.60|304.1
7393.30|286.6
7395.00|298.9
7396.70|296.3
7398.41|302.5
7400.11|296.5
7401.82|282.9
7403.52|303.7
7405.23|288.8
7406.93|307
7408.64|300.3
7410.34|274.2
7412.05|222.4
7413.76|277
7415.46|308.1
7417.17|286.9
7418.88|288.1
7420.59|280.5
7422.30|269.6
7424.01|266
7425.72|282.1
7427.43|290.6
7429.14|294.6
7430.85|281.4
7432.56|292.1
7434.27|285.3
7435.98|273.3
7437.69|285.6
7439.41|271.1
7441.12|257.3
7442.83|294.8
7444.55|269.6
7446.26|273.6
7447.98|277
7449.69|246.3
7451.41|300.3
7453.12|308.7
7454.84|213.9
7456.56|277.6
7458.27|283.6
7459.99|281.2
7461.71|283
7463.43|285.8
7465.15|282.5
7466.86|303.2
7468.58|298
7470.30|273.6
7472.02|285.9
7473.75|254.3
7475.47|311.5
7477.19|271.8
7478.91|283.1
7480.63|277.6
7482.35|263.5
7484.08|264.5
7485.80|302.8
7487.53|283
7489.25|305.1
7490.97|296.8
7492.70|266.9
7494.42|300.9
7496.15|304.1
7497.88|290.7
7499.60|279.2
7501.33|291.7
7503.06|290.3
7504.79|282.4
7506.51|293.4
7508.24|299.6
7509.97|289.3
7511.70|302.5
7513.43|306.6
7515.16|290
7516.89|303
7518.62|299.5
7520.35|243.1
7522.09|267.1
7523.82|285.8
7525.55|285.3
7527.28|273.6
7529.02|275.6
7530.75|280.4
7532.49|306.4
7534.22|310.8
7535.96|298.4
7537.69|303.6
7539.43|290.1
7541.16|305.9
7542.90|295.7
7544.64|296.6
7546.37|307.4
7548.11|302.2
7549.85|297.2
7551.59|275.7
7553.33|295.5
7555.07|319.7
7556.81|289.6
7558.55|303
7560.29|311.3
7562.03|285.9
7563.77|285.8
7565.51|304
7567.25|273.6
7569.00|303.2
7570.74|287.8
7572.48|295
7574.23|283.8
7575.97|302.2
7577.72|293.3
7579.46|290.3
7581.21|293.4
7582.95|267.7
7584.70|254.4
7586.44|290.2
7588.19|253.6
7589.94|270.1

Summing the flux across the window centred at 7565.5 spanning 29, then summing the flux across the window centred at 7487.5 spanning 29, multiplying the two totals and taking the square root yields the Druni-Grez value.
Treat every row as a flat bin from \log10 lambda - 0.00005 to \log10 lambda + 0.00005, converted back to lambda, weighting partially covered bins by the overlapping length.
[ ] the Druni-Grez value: 4923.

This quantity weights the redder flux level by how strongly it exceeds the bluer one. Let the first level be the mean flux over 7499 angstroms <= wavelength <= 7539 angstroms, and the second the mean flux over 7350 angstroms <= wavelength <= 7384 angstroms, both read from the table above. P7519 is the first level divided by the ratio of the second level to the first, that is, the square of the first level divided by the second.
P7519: 291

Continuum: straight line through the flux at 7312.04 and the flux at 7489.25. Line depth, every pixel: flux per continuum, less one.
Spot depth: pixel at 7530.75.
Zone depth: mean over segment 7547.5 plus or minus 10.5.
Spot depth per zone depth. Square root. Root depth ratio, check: 1.4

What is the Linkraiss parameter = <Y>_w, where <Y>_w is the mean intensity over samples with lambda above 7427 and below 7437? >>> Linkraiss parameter 286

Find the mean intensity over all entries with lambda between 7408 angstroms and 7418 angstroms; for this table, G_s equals 278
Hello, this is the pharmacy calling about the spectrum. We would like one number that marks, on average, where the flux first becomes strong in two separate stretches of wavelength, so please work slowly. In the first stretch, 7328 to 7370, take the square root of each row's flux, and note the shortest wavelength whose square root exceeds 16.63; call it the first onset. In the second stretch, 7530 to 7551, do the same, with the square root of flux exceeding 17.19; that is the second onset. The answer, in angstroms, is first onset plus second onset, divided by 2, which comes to 7430.7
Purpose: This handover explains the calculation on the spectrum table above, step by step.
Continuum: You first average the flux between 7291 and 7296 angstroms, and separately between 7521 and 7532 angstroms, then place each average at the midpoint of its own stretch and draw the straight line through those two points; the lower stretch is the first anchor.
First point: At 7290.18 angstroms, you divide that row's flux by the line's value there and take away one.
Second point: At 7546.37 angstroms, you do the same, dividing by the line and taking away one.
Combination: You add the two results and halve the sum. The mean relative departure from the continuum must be 0.047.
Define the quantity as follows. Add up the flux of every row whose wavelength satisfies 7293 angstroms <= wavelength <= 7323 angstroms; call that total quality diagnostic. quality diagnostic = 5124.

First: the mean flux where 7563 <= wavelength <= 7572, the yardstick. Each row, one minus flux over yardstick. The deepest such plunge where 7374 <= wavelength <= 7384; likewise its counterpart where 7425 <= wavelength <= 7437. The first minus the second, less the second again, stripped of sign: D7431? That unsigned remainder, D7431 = 0.07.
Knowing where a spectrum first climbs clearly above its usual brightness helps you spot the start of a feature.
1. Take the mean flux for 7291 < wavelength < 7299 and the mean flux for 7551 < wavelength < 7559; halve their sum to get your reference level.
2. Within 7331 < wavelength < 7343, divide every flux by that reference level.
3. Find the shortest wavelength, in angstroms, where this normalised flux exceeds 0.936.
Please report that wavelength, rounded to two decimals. 7332.27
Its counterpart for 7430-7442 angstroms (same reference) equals 7430.85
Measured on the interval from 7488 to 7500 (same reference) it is 7489.25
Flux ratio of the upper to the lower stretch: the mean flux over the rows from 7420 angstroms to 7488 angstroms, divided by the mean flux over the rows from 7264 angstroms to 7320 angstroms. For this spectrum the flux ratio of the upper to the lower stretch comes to 0.99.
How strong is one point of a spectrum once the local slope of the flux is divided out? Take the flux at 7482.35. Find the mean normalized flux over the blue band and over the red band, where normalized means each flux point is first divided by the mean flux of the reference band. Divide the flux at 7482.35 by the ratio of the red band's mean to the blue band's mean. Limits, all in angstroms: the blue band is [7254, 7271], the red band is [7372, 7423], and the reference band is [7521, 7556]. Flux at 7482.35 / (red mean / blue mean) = 252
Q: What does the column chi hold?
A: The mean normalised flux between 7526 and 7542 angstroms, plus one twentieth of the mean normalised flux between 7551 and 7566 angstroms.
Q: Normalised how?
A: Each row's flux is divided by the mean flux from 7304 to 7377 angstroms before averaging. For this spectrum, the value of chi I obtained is 1.08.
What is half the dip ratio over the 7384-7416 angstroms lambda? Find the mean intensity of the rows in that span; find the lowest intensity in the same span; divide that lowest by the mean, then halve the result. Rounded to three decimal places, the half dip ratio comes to 0.379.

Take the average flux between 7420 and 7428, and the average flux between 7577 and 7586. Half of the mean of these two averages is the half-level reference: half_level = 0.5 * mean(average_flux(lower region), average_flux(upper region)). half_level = 139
